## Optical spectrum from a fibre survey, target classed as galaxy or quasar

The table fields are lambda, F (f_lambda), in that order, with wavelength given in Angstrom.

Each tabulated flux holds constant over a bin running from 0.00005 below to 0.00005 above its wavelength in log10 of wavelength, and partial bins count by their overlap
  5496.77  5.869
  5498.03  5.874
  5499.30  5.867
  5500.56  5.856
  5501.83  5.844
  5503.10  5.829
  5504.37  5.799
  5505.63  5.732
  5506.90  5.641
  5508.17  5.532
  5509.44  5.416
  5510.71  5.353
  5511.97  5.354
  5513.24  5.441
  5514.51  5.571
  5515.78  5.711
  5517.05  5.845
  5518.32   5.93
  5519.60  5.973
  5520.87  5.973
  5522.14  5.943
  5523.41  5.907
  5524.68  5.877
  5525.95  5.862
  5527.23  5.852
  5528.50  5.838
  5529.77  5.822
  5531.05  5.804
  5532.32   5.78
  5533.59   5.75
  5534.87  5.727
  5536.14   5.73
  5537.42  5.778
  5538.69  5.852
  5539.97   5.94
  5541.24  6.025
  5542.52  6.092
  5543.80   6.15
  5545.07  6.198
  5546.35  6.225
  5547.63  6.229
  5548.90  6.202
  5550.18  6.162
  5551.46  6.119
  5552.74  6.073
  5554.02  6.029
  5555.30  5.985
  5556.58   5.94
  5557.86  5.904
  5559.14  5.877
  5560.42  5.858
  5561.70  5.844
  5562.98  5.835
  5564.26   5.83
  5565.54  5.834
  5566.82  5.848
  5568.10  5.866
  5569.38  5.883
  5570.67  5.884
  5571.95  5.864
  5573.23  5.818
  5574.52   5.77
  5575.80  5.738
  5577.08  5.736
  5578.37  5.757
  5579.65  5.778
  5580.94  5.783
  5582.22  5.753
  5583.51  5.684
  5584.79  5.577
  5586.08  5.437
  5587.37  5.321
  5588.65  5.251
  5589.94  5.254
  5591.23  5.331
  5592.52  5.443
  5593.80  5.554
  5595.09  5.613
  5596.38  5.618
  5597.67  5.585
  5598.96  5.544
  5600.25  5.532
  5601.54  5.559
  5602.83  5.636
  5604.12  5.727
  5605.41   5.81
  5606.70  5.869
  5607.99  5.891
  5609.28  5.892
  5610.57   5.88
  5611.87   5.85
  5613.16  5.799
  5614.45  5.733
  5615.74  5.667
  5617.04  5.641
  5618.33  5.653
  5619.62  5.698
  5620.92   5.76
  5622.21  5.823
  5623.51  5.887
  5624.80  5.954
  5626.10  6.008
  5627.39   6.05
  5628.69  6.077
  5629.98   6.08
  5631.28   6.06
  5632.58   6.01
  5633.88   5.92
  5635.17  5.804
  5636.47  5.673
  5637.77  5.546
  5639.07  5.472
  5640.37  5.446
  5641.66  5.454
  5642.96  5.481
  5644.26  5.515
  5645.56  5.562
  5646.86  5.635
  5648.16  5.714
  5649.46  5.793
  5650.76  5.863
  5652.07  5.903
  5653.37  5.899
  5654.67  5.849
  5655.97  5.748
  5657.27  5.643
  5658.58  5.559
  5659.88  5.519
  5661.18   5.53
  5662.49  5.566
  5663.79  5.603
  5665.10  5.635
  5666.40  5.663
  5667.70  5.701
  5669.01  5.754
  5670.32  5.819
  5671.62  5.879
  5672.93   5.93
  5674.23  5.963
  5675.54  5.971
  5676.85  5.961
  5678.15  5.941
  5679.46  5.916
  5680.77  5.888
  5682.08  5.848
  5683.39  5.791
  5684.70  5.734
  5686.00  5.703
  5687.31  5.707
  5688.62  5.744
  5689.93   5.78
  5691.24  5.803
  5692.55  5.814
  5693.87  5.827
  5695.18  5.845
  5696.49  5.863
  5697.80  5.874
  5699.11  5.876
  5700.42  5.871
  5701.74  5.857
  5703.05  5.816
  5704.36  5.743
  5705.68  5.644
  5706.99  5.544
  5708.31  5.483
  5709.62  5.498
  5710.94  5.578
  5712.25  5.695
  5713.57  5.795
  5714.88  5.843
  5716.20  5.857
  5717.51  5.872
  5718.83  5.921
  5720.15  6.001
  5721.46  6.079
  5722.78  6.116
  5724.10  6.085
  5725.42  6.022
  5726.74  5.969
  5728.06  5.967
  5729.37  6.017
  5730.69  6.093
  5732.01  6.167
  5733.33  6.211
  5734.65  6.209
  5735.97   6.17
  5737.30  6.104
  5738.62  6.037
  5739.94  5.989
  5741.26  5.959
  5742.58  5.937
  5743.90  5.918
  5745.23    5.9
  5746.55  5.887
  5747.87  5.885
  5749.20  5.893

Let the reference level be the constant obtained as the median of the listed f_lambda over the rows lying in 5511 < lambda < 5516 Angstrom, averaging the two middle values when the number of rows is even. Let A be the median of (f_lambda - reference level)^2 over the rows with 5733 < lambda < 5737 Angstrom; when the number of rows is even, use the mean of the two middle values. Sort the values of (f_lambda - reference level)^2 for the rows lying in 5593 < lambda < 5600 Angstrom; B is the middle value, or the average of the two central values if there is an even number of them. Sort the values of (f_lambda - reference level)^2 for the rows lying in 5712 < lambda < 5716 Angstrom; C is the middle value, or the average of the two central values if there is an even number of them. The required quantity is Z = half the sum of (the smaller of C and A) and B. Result 0.045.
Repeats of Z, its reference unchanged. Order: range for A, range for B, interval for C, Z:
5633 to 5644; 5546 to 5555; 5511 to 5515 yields 0.217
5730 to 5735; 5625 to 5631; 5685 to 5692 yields 0.184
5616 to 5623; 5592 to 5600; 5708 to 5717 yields 0.020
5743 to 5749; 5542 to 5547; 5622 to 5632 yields 0.298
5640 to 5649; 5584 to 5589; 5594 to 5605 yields 0.011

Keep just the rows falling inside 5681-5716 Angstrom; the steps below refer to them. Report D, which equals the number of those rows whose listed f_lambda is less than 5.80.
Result 14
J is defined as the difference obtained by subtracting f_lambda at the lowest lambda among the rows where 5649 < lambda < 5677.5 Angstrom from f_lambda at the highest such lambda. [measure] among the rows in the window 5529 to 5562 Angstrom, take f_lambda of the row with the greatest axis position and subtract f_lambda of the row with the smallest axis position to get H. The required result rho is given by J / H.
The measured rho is 7.6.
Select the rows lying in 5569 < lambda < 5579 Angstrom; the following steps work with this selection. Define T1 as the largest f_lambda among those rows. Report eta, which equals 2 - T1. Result -3.88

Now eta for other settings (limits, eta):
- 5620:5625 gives -3.95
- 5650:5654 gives -3.90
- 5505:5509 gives -3.73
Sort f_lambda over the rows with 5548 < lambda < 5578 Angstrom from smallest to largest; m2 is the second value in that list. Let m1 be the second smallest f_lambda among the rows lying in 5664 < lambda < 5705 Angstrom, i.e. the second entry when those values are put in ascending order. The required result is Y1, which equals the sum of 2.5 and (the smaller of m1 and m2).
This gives 8.16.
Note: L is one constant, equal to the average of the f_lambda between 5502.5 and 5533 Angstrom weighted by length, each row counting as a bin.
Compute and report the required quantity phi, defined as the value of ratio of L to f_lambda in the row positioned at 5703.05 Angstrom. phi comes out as 0.99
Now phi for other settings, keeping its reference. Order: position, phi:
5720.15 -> 0.96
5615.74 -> 1.01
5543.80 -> 0.93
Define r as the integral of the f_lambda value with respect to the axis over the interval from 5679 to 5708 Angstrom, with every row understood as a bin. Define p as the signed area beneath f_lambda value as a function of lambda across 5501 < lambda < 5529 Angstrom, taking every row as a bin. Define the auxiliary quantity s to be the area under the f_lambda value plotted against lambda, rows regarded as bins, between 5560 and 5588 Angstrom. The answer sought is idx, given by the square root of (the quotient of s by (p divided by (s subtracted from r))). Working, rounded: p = 161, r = 167.9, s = 161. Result 2.58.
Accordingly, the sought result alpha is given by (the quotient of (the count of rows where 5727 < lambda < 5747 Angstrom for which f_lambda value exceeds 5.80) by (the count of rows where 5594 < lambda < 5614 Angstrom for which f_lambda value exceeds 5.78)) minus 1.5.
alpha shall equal 0.6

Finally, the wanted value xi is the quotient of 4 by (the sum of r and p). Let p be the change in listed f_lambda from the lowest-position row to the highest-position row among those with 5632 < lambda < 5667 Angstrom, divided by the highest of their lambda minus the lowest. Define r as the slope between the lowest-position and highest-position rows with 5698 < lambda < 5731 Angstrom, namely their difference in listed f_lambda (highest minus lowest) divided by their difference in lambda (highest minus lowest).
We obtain -1180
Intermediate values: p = -0.010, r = 0.007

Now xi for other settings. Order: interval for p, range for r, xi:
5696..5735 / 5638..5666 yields 261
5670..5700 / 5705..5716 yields 169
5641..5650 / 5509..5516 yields 44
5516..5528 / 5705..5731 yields 215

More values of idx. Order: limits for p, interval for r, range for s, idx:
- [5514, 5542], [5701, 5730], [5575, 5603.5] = 3.20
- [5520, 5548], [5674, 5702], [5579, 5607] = 2.66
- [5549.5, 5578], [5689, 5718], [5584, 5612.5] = 2.67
